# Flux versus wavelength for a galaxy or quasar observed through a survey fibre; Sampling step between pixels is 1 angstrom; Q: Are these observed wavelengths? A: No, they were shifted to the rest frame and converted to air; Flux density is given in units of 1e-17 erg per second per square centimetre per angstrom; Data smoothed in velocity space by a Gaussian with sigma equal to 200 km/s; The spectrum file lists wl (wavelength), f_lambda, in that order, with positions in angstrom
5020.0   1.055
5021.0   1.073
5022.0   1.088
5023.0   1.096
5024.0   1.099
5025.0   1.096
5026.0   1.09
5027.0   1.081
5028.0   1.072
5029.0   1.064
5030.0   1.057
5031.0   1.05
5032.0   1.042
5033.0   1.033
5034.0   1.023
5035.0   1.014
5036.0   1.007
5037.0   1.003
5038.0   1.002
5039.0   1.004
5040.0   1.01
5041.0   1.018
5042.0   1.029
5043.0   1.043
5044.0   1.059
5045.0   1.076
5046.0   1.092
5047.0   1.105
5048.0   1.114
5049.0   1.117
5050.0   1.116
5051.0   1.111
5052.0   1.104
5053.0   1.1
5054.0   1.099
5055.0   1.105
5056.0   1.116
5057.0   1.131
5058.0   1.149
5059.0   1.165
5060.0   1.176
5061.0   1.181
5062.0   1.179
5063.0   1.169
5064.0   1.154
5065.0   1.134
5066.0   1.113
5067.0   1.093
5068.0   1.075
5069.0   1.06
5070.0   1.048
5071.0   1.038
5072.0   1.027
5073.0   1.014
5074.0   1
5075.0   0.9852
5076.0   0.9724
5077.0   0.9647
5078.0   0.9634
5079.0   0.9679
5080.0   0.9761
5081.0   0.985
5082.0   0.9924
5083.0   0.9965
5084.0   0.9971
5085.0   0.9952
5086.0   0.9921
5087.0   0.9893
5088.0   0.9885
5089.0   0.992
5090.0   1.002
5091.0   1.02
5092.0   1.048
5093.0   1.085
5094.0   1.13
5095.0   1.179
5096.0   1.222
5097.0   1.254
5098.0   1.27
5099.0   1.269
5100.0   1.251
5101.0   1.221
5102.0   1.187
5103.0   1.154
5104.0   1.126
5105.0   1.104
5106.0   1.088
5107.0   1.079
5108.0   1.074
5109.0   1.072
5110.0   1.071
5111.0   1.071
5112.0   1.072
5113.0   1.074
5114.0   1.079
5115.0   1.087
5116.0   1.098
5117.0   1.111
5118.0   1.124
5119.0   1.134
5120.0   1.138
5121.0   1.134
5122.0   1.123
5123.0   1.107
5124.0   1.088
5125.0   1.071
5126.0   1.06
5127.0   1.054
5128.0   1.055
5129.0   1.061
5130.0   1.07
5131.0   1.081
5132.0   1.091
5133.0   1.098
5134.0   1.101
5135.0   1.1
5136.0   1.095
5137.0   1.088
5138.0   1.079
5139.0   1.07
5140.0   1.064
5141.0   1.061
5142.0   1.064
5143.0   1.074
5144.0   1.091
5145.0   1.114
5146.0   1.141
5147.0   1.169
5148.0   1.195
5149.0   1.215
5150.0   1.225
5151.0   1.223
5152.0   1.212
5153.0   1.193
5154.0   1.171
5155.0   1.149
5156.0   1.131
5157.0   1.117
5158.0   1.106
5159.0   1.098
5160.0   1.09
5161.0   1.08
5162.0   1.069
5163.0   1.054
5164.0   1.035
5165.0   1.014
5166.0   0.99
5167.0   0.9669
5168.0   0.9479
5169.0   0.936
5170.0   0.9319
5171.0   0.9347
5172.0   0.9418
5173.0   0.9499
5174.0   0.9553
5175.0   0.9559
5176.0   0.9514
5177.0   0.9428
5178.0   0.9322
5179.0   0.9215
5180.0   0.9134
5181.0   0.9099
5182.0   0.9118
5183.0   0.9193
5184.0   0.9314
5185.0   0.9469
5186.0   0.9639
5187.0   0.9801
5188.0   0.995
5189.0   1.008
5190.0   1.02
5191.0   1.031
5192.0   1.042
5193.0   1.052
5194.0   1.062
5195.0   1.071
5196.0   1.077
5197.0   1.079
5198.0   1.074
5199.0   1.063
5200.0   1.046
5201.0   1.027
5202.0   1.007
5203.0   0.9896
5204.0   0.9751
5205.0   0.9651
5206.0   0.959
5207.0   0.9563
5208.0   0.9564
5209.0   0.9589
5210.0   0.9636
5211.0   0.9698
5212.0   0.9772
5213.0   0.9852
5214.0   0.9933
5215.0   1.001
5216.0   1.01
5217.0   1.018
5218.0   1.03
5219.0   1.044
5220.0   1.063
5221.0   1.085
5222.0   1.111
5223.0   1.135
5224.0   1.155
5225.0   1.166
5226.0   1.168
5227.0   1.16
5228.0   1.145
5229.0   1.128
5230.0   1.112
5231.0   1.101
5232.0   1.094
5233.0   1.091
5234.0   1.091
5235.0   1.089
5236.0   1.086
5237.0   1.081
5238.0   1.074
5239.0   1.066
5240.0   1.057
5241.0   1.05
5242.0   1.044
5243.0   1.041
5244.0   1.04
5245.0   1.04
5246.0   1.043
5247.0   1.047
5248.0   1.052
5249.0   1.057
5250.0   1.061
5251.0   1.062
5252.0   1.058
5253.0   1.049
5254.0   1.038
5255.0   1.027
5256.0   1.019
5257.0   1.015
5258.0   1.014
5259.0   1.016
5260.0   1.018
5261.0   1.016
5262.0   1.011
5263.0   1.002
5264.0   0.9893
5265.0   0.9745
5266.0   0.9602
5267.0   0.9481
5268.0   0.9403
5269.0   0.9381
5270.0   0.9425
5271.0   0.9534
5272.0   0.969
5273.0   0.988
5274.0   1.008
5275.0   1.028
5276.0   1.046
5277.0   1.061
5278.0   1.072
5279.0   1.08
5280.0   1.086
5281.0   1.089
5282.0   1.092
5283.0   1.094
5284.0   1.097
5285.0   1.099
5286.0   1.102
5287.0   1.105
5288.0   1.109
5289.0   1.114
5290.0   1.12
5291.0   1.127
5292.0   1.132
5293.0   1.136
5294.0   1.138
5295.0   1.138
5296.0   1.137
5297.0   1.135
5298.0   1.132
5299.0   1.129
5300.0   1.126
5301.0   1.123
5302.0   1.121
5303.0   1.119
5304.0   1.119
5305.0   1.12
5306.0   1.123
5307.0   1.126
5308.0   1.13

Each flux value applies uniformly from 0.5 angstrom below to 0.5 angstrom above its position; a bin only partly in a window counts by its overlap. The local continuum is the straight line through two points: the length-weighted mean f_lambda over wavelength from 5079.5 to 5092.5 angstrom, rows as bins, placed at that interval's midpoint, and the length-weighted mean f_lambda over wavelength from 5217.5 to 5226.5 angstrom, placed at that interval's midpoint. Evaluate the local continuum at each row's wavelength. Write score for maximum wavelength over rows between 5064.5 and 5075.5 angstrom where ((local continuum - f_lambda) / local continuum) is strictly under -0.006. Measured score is 5074.0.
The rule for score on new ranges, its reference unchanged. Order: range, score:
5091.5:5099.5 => 5099.0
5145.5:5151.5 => 5151.0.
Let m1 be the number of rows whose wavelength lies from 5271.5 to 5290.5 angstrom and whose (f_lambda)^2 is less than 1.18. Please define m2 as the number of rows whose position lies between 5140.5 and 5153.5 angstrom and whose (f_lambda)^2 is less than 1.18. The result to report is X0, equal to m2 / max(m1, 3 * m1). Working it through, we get 0.11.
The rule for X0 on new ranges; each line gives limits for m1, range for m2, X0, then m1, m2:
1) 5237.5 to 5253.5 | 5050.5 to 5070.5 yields 0.06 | 16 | 3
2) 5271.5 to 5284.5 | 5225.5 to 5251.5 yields 0.59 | 9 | 16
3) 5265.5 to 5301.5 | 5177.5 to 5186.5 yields 0.20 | 15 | 9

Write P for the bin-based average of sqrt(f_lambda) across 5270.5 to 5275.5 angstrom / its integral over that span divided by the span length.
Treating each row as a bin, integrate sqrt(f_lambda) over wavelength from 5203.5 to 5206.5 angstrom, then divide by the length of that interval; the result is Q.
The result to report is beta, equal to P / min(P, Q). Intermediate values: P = 0.99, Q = 0.983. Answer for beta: 1.01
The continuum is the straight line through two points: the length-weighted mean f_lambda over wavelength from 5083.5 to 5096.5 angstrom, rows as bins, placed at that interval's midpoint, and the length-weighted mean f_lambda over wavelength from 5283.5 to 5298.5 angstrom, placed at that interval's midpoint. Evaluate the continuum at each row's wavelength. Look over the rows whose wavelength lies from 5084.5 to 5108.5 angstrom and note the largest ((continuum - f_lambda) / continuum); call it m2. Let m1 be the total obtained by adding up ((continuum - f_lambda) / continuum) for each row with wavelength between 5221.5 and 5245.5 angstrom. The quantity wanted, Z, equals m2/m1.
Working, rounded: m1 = 0.1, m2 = 0.06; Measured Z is 0.69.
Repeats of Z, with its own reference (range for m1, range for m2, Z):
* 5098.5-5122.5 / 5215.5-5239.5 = -0.05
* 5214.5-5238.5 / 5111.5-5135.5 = 0.07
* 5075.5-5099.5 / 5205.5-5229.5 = -1.50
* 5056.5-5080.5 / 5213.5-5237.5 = -0.13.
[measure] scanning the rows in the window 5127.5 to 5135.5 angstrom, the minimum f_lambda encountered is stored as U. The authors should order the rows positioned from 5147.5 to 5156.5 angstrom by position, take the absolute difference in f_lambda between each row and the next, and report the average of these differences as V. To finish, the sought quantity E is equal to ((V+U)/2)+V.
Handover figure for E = 0.55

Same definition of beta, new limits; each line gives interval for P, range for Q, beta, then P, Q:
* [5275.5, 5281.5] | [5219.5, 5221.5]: 1.00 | 1.04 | 1.036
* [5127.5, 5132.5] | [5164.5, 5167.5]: 1.04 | 1.04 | 0.995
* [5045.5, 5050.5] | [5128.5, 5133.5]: 1.01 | 1.05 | 1.039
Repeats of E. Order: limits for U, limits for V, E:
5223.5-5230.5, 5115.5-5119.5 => 0.57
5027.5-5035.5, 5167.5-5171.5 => 0.52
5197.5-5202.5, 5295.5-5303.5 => 0.51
